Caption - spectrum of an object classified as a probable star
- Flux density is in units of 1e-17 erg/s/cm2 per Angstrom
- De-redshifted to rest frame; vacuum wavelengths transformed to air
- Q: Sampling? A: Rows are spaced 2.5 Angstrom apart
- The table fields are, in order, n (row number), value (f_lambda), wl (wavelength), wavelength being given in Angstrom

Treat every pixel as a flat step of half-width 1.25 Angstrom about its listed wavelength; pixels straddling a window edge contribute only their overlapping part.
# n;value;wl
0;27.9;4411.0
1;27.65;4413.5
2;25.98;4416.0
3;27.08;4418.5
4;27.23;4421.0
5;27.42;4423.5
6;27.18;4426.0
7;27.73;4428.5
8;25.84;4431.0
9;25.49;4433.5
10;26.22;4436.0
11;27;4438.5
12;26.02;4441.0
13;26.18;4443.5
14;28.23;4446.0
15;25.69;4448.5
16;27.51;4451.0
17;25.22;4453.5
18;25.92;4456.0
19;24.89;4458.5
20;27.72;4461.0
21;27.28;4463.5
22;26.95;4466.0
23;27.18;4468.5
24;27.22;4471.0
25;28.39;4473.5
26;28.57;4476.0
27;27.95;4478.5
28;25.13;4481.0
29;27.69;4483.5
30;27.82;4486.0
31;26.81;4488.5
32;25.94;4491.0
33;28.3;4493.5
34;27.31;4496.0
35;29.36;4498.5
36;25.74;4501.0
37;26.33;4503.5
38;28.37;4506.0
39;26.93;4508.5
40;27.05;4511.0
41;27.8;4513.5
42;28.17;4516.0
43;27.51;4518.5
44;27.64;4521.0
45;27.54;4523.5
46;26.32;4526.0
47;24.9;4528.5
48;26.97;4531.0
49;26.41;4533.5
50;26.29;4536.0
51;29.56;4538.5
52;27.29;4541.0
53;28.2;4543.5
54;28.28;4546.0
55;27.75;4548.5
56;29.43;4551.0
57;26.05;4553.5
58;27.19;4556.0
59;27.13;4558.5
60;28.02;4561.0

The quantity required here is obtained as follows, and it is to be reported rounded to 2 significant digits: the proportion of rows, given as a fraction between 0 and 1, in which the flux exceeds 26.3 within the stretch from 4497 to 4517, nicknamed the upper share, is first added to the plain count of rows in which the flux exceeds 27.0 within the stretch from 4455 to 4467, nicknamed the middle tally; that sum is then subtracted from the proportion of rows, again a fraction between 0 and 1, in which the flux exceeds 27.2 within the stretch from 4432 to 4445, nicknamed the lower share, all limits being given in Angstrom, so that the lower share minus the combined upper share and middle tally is -2.9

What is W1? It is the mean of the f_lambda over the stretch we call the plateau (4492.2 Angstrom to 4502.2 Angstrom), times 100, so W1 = 2768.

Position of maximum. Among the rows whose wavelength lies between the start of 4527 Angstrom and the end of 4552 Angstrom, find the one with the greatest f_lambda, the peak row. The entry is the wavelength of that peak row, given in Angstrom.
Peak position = 4538.5 Angstrom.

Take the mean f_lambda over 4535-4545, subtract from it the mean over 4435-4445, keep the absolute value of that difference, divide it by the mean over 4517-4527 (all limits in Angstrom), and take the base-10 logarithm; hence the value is -1.27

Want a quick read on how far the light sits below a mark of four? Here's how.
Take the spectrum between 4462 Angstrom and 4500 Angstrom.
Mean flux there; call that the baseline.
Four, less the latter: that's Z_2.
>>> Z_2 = -23.5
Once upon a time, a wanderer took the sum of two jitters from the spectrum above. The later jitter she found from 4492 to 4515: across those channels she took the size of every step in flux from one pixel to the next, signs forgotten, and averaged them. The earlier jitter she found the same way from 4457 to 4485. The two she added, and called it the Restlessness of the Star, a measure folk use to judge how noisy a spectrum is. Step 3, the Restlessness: 2.57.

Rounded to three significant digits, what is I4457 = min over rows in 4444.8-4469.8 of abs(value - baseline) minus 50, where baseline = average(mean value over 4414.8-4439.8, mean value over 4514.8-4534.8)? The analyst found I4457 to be -49.9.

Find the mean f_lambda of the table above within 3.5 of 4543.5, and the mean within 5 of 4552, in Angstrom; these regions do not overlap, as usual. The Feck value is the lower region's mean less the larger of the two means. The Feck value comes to 0.0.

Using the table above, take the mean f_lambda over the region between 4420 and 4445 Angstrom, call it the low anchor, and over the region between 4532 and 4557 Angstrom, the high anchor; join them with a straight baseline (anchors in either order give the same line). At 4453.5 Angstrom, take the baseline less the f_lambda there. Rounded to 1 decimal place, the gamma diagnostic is 1.6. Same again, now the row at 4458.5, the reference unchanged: 2.0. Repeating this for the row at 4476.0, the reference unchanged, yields -1.5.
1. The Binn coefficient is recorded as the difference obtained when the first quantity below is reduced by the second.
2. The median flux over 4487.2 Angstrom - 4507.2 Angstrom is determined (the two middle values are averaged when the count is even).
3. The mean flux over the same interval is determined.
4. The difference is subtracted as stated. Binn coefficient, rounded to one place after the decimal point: -0.2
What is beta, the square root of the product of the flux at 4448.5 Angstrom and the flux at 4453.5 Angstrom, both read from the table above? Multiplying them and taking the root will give 25.5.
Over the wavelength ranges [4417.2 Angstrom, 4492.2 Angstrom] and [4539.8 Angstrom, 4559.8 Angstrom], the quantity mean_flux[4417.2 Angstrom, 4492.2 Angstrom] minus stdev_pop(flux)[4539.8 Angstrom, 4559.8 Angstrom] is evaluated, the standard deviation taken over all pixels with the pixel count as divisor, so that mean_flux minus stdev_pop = 25.9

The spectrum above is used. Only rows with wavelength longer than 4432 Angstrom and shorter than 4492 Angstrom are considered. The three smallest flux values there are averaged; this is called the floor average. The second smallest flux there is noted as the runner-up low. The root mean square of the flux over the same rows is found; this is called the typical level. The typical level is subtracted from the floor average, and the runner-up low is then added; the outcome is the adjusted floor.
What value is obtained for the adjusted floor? 23.4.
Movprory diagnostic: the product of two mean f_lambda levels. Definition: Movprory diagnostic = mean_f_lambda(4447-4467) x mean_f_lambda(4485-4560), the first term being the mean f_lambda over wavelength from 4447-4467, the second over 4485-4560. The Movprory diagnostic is 722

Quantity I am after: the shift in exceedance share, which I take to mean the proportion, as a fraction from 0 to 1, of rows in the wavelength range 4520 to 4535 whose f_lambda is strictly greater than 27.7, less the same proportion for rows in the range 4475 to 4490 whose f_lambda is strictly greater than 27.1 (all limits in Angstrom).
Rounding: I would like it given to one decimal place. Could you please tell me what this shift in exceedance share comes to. -0.7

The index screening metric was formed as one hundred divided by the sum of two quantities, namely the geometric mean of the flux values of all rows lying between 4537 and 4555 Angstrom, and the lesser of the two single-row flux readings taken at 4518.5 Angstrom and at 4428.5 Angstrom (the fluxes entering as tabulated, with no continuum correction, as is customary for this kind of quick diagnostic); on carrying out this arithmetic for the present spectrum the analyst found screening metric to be 1.80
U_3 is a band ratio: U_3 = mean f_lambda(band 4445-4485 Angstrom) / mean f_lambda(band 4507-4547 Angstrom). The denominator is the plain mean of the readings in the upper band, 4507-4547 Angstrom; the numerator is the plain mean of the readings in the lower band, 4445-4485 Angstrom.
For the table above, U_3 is 0.988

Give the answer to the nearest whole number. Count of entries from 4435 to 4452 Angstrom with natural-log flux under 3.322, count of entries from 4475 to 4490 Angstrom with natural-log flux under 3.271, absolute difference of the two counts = 5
